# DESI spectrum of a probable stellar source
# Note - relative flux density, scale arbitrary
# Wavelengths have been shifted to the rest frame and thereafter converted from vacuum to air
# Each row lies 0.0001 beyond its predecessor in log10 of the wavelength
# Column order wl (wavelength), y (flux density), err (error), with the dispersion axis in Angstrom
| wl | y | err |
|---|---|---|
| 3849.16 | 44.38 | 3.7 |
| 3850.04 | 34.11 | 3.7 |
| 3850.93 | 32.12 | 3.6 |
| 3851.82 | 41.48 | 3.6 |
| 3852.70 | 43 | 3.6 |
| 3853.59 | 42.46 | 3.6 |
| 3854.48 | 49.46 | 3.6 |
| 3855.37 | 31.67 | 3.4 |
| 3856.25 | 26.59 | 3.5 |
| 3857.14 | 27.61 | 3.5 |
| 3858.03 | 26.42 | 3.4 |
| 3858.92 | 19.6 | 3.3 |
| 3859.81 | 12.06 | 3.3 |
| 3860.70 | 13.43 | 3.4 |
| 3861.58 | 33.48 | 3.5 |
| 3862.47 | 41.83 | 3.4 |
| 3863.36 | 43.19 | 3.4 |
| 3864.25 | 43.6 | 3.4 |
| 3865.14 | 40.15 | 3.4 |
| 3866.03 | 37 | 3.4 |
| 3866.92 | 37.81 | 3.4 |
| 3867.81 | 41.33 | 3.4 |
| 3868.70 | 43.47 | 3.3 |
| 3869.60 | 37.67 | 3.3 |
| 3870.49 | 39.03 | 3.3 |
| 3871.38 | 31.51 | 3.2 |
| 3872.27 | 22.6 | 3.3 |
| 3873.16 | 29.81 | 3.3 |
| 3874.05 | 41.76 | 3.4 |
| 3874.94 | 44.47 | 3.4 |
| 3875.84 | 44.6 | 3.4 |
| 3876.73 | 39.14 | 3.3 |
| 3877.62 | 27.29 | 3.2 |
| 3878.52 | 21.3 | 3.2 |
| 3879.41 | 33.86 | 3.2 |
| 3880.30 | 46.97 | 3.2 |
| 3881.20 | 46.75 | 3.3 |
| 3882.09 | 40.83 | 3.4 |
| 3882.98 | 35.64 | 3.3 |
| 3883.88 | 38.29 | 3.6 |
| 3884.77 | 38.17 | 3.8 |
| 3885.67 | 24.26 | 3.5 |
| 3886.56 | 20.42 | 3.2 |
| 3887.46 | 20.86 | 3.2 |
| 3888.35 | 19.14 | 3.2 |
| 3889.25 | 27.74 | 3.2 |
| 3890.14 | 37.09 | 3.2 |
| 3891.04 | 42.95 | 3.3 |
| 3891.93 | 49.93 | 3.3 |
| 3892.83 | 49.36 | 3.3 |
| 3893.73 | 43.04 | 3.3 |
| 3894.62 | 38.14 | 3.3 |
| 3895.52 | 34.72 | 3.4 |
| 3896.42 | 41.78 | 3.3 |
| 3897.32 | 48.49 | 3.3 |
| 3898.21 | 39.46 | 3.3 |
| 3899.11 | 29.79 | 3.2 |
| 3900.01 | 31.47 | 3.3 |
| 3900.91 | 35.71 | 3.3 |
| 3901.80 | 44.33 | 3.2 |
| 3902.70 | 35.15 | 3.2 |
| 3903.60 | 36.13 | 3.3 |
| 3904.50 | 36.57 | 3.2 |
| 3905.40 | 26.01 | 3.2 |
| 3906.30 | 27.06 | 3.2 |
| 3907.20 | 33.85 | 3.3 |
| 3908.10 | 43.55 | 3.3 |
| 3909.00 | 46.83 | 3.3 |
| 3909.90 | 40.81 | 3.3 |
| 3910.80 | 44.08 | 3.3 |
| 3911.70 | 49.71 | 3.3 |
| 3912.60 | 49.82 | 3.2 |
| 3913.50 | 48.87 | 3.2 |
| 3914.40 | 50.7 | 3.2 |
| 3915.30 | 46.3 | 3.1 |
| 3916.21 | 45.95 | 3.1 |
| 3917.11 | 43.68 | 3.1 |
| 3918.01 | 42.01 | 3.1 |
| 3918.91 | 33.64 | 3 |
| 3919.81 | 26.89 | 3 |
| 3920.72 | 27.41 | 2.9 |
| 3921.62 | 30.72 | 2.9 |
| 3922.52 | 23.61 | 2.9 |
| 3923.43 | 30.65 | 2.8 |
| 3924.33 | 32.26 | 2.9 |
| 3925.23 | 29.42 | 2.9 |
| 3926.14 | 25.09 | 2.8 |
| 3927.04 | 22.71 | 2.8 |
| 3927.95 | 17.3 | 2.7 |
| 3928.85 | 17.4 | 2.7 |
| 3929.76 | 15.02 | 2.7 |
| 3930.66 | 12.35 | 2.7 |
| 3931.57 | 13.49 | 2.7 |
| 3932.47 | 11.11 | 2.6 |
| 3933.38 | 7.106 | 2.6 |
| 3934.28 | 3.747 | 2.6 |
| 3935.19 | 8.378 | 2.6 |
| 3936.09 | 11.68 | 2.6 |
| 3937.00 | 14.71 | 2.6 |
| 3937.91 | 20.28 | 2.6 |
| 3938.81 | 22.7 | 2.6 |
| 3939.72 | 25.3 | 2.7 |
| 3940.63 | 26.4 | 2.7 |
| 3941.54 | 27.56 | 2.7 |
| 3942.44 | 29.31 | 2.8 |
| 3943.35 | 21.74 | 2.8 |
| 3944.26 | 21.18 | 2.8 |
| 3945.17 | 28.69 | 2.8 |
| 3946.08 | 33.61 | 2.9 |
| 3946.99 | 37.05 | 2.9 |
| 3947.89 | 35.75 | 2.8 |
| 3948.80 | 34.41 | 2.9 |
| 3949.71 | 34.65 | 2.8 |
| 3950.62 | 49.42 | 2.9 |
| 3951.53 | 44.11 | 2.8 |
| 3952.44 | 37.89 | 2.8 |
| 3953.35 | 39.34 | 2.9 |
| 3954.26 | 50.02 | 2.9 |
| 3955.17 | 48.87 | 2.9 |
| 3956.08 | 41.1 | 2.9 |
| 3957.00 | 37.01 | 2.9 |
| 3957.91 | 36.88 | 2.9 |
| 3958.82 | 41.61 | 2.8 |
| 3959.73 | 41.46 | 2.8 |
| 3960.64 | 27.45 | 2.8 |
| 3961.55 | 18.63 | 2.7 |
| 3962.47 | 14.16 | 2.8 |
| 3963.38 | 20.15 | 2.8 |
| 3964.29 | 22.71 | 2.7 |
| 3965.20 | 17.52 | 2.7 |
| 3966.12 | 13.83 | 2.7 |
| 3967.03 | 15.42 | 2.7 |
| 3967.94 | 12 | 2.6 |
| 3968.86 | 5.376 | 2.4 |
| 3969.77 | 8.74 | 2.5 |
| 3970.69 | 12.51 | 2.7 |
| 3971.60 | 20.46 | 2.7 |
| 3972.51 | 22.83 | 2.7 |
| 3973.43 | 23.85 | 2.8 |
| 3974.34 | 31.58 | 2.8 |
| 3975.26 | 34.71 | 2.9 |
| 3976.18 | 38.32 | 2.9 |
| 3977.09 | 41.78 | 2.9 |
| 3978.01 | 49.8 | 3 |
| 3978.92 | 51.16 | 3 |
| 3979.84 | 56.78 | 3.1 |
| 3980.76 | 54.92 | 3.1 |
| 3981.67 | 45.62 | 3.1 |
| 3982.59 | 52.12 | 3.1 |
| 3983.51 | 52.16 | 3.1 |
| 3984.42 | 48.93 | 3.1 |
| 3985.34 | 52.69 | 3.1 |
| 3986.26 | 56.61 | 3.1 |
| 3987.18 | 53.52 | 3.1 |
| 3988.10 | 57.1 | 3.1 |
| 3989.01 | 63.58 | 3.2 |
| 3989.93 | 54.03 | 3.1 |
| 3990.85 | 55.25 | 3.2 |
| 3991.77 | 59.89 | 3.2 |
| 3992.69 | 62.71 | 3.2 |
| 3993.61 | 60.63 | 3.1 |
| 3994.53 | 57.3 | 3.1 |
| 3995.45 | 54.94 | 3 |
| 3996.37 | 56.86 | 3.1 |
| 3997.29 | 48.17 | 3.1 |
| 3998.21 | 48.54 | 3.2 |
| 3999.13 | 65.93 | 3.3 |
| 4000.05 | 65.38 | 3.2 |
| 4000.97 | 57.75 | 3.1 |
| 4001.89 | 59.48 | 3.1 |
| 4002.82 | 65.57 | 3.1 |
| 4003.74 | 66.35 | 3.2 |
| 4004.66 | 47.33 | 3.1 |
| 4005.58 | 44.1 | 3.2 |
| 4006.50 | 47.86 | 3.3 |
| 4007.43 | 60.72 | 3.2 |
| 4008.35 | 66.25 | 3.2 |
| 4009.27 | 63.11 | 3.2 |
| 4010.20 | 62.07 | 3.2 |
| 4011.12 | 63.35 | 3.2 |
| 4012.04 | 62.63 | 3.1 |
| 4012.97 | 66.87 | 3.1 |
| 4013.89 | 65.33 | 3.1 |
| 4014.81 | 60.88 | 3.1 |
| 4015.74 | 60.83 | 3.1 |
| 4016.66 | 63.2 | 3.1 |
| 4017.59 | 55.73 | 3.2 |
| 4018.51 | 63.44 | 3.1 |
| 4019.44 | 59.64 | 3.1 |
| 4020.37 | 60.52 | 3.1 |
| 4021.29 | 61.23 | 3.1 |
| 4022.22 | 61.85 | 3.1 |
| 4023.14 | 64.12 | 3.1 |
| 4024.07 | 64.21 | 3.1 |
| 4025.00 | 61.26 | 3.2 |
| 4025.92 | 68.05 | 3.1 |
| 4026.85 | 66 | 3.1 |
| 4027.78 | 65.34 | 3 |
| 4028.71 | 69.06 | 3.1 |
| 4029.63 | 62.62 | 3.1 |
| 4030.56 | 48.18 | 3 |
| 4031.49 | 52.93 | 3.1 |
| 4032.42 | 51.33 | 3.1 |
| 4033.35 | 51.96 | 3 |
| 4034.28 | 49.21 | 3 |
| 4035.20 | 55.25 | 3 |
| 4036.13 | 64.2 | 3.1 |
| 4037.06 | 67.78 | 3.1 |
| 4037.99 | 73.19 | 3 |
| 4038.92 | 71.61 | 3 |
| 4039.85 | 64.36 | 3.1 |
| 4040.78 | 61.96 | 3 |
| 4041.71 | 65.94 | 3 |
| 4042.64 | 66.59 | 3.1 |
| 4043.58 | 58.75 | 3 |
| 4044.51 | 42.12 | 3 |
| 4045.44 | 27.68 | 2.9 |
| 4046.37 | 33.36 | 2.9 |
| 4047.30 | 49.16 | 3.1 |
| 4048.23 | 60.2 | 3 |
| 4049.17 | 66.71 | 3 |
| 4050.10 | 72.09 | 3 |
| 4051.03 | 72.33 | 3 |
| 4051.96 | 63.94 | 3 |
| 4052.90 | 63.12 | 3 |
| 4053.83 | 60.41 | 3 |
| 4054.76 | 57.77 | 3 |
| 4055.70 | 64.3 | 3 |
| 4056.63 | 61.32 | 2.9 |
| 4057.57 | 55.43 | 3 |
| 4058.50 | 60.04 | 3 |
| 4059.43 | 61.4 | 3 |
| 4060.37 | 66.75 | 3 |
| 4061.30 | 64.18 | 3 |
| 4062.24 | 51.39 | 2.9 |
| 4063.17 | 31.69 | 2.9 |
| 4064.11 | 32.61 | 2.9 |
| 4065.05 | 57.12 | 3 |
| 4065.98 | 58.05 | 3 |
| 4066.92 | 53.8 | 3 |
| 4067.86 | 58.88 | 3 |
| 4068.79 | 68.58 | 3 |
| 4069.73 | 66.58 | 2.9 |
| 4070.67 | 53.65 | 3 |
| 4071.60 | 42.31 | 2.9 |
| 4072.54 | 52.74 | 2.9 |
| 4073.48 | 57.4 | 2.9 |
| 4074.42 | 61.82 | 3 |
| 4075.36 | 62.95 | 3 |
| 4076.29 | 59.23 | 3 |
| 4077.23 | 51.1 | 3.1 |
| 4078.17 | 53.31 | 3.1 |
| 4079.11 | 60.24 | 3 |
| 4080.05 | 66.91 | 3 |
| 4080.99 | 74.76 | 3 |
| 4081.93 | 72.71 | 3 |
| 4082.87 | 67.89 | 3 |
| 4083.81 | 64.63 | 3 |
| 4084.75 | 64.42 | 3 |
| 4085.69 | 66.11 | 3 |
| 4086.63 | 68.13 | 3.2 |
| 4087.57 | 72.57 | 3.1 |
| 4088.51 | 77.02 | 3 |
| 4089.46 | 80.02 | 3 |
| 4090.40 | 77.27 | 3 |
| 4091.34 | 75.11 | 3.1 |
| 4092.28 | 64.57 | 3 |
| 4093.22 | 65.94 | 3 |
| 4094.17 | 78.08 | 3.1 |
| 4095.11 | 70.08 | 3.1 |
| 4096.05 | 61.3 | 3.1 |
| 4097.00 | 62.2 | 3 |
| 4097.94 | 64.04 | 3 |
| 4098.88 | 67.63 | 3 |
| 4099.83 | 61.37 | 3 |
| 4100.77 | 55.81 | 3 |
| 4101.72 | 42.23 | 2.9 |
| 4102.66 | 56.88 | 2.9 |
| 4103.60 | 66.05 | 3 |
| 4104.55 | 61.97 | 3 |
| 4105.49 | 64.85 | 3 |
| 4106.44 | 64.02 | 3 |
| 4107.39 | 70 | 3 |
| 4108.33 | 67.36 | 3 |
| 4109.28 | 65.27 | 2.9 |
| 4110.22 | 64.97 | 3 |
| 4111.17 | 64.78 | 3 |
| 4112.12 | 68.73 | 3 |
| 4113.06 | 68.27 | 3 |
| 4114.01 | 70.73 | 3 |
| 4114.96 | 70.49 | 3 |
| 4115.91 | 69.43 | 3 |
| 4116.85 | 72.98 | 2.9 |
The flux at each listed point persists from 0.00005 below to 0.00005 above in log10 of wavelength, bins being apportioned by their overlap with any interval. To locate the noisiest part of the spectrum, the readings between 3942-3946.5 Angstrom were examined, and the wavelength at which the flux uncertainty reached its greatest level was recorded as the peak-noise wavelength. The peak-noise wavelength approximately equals 3946.08 Angstrom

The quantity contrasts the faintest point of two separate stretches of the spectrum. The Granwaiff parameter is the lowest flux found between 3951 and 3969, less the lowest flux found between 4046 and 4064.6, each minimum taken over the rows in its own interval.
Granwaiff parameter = -26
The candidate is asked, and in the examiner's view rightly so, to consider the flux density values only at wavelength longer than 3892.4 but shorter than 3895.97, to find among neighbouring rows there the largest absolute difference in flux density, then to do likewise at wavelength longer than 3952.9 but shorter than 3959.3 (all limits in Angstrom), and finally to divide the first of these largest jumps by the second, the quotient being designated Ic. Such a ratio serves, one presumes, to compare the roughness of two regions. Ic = 0.59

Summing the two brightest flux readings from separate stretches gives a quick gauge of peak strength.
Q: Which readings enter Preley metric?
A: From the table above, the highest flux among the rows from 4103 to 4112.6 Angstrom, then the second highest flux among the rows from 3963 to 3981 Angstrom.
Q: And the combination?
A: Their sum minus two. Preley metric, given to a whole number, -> 123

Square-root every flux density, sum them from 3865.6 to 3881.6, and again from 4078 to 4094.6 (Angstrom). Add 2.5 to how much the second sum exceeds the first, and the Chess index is 43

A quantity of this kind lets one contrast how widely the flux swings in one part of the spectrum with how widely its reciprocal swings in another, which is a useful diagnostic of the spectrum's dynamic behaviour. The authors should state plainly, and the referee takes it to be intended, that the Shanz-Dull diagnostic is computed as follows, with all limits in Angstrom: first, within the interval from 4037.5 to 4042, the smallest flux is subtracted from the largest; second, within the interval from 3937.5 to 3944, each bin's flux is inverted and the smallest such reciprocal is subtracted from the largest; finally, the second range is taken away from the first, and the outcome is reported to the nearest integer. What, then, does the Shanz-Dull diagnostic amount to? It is 11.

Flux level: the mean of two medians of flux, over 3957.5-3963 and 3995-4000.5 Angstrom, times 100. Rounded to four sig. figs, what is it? 4403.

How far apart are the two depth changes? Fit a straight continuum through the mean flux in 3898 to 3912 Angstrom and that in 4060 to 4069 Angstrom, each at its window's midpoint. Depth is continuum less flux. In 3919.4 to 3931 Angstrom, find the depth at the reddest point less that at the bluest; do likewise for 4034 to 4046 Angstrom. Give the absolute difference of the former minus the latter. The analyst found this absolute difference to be 7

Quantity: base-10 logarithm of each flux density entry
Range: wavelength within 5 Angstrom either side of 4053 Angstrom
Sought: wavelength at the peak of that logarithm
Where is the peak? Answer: 4051.03 Angstrom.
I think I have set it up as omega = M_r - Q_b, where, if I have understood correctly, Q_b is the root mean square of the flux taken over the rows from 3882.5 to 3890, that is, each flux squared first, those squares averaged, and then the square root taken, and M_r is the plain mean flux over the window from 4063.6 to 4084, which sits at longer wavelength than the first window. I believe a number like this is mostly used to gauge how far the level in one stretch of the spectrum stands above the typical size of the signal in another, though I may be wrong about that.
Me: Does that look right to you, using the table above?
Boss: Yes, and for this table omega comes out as 30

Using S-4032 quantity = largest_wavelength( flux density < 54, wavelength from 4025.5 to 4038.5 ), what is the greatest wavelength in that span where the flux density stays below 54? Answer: 4034.28 Angstrom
